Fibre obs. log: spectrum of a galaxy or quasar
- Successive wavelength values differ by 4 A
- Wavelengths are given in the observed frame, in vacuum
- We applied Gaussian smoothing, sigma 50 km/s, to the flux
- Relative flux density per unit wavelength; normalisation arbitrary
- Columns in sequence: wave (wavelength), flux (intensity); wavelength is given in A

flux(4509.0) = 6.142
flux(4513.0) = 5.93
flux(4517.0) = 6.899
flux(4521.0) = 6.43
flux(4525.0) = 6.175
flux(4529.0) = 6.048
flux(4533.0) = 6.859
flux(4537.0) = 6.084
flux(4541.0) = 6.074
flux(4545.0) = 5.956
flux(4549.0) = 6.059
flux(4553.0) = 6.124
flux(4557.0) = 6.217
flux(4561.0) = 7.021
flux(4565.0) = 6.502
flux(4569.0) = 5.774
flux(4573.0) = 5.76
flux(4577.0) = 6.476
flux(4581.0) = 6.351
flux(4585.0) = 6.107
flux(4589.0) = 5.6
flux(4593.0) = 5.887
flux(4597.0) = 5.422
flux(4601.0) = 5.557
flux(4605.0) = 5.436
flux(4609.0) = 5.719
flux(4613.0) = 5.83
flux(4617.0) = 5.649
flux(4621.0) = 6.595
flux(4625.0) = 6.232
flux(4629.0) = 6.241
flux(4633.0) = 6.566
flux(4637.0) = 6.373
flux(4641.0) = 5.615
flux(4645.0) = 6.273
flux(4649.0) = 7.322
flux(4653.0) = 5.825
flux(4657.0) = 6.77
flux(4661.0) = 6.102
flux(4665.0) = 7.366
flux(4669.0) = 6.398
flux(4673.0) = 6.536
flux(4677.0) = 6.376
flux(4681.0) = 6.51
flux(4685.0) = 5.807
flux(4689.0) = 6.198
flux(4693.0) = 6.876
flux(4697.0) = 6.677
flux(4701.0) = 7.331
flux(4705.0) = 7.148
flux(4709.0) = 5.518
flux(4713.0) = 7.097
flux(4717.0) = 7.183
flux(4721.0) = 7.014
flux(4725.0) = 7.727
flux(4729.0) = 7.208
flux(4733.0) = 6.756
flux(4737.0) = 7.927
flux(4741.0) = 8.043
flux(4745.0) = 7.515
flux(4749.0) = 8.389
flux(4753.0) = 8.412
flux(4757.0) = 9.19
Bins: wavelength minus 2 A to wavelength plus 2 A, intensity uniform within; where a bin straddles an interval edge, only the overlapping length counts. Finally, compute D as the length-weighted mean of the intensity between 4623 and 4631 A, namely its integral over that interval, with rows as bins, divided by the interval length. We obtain 6.24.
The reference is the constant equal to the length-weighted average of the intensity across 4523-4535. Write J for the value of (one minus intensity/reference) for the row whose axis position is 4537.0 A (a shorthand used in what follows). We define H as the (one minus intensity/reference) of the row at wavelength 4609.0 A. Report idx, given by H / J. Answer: 2.3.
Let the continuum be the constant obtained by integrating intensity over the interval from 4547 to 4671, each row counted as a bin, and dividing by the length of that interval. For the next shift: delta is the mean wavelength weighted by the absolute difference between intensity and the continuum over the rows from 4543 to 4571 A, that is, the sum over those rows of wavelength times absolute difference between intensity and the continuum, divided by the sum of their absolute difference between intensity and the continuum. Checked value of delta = 4560.6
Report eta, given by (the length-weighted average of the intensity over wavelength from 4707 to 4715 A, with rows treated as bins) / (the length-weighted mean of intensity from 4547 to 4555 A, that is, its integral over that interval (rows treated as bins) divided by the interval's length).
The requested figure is 1.04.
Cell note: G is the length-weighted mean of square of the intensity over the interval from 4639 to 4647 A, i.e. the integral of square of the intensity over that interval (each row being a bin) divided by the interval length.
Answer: 35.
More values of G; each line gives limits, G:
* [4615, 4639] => 39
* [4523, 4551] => 38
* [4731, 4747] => 57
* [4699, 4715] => 46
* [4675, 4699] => 41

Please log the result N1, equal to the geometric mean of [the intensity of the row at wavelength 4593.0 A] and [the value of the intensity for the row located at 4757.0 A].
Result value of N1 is 7.36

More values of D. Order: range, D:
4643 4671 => 6.58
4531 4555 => 6.19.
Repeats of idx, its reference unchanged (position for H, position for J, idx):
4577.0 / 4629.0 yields -1.0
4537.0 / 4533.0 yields -0.6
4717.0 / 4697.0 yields 2.6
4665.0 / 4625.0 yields -7.8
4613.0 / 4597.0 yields 0.6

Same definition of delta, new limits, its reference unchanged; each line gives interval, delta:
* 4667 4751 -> 4722.3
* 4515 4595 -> 4555.6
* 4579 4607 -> 4596.7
